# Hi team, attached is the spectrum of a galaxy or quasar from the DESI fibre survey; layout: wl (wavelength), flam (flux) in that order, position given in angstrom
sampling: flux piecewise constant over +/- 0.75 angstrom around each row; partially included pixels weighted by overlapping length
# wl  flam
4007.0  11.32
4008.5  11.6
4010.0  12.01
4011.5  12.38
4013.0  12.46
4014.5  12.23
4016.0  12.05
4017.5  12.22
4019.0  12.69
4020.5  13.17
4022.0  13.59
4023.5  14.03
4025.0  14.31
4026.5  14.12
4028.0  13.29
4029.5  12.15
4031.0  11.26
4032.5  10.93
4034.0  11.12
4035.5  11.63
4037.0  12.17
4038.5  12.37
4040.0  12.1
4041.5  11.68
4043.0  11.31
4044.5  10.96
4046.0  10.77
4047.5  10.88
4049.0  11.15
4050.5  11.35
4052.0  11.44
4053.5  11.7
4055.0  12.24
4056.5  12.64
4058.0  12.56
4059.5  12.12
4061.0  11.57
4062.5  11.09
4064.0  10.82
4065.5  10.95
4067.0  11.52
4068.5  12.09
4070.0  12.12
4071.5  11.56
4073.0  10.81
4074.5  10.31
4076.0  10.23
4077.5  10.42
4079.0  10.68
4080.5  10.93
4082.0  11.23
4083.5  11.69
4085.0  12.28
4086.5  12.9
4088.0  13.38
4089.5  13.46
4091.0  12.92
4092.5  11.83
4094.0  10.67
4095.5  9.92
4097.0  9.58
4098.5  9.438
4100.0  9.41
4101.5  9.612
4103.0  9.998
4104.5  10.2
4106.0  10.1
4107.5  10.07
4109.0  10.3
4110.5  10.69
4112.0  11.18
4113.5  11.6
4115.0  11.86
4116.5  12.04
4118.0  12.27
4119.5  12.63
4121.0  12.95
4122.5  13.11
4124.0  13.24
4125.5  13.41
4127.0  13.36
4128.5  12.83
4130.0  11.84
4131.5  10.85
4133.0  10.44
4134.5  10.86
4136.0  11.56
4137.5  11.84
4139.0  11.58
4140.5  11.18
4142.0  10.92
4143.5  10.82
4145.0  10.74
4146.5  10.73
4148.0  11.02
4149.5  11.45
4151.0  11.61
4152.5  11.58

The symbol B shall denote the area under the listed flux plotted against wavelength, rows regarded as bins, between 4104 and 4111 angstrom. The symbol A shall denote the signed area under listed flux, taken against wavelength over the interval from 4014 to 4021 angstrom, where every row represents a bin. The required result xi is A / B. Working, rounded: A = 87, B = 72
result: 1.21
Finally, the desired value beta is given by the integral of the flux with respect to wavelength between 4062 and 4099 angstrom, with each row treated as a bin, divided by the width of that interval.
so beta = 11.3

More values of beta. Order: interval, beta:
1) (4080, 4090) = 12.3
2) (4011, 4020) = 12.4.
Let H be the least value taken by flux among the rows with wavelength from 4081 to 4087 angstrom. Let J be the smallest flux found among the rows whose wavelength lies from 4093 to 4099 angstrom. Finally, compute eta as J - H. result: -1.8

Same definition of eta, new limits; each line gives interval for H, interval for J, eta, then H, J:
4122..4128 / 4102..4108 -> -3.1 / 13.11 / 9.998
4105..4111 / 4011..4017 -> 2.0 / 10.07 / 12.05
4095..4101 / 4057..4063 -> 1.7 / 9.41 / 11.09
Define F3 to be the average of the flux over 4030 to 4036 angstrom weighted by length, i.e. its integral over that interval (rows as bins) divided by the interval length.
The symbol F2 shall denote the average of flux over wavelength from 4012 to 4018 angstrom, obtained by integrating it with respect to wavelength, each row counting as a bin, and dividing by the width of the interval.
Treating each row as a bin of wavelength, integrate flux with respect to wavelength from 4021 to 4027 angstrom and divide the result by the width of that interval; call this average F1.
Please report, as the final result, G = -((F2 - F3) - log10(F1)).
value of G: 0.2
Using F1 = 14.0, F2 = 12.2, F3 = 11.3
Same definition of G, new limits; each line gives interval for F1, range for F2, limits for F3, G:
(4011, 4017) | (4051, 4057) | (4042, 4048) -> 0.2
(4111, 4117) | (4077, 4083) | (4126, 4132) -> 2.5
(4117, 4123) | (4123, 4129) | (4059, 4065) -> -0.8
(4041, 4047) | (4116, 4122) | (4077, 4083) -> -0.6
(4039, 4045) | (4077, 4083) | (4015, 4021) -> 2.7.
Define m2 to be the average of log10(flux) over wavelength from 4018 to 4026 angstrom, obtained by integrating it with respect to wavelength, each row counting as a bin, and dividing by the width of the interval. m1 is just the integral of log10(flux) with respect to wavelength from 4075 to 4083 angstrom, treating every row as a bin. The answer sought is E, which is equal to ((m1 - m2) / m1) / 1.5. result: 0.575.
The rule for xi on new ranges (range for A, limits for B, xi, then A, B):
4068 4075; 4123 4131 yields 0.77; 80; 103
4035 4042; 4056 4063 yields 1.00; 84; 84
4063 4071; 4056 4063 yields 1.09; 92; 84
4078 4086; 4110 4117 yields 1.13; 91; 80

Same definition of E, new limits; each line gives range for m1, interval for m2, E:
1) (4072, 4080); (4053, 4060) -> 0.578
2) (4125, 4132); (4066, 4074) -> 0.574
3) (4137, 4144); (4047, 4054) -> 0.571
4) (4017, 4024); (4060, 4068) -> 0.577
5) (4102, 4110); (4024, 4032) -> 0.575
